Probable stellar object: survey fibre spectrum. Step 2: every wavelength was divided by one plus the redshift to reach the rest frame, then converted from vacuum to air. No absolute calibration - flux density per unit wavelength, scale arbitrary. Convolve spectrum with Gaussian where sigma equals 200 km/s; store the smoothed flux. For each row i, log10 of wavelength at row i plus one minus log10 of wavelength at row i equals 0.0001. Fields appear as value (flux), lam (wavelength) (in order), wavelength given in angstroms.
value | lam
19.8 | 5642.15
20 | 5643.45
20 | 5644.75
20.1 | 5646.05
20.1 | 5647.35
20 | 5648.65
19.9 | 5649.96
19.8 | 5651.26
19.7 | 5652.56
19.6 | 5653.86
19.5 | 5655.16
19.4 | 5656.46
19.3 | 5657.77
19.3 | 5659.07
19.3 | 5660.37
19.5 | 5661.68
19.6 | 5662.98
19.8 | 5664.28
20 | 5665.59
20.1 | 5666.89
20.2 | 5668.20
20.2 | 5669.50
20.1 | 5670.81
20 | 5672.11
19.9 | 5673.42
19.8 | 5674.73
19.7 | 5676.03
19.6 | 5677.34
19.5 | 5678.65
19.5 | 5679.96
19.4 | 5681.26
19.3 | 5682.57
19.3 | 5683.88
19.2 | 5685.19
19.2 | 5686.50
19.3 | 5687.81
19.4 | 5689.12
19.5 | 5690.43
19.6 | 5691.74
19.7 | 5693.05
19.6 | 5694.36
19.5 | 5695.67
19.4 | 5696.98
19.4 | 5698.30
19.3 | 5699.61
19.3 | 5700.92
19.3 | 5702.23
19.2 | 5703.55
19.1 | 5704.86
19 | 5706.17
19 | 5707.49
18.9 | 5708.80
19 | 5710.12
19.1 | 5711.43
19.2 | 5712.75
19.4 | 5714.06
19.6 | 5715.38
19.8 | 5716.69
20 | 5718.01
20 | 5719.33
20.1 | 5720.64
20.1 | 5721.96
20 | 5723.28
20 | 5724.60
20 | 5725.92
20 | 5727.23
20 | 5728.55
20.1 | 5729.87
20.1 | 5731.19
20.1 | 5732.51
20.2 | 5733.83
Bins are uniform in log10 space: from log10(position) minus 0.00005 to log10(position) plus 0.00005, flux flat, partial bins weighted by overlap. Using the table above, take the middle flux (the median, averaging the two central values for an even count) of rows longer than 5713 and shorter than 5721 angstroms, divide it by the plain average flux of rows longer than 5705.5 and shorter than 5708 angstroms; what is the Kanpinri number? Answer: 1.05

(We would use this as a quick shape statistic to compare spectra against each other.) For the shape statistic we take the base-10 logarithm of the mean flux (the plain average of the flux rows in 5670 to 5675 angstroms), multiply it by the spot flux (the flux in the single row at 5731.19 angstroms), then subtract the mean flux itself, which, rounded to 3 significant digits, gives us 6.18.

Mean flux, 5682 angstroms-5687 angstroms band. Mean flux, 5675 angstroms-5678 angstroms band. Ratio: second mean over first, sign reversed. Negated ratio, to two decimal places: -1.02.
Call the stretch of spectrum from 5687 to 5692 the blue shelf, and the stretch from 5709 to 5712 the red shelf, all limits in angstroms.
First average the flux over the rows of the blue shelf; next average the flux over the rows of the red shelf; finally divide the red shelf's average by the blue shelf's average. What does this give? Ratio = 0.98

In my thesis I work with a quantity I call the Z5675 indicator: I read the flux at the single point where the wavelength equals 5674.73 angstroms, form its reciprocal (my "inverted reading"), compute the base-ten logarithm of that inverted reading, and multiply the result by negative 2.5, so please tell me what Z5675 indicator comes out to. 3.24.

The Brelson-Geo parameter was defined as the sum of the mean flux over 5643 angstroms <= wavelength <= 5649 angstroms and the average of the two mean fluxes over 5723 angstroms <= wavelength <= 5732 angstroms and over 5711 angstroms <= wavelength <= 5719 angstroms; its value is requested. 39.8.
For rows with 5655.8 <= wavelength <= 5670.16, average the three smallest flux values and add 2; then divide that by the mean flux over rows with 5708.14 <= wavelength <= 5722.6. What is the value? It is 1.09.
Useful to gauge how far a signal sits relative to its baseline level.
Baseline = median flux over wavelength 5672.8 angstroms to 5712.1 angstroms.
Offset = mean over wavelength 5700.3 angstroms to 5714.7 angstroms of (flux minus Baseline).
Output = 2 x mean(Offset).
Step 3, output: -0.43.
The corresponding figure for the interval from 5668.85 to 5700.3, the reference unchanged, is 0.42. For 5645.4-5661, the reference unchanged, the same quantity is 0.63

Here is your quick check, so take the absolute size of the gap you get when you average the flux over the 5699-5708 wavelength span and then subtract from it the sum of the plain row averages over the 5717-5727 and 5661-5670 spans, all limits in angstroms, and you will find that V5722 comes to 20.8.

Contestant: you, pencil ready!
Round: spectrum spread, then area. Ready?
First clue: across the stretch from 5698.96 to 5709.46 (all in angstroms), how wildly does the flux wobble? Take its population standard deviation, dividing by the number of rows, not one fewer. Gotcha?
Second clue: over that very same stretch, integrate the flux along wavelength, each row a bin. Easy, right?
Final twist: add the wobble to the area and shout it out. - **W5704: 201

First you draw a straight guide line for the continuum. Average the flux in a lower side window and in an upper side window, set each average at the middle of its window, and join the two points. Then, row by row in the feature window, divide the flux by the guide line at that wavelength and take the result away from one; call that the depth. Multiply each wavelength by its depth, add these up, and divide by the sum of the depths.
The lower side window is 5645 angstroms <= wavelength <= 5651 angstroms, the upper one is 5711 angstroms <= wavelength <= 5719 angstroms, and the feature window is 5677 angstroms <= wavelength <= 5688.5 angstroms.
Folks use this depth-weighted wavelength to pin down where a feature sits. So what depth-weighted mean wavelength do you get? 5683.4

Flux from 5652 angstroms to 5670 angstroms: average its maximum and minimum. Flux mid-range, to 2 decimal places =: 19.75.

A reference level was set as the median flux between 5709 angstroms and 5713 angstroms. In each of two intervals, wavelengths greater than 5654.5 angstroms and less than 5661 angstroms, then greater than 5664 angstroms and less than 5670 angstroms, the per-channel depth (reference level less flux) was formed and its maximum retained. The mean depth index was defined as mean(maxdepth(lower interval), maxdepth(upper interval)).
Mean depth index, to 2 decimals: -0.45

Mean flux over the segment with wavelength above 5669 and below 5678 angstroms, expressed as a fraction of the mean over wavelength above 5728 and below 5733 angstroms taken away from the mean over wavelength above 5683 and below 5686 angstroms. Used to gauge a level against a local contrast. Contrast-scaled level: -24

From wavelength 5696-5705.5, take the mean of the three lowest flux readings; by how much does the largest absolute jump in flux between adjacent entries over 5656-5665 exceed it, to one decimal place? -19.0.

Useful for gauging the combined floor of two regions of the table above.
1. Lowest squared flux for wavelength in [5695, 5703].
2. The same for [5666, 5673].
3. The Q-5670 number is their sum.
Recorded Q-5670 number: 772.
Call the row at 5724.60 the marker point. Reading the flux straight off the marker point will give 20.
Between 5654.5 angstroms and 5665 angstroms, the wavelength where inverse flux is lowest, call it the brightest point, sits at 5664.28 angstroms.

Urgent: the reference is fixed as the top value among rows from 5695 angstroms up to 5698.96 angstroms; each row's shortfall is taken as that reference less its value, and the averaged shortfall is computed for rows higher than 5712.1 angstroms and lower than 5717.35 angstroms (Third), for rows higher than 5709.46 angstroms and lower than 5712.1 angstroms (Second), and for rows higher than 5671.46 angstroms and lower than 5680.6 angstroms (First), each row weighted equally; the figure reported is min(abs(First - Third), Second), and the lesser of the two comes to 0.21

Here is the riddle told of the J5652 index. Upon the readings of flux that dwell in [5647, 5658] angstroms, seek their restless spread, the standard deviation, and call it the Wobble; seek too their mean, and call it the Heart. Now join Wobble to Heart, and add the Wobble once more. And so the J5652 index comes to 20.2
